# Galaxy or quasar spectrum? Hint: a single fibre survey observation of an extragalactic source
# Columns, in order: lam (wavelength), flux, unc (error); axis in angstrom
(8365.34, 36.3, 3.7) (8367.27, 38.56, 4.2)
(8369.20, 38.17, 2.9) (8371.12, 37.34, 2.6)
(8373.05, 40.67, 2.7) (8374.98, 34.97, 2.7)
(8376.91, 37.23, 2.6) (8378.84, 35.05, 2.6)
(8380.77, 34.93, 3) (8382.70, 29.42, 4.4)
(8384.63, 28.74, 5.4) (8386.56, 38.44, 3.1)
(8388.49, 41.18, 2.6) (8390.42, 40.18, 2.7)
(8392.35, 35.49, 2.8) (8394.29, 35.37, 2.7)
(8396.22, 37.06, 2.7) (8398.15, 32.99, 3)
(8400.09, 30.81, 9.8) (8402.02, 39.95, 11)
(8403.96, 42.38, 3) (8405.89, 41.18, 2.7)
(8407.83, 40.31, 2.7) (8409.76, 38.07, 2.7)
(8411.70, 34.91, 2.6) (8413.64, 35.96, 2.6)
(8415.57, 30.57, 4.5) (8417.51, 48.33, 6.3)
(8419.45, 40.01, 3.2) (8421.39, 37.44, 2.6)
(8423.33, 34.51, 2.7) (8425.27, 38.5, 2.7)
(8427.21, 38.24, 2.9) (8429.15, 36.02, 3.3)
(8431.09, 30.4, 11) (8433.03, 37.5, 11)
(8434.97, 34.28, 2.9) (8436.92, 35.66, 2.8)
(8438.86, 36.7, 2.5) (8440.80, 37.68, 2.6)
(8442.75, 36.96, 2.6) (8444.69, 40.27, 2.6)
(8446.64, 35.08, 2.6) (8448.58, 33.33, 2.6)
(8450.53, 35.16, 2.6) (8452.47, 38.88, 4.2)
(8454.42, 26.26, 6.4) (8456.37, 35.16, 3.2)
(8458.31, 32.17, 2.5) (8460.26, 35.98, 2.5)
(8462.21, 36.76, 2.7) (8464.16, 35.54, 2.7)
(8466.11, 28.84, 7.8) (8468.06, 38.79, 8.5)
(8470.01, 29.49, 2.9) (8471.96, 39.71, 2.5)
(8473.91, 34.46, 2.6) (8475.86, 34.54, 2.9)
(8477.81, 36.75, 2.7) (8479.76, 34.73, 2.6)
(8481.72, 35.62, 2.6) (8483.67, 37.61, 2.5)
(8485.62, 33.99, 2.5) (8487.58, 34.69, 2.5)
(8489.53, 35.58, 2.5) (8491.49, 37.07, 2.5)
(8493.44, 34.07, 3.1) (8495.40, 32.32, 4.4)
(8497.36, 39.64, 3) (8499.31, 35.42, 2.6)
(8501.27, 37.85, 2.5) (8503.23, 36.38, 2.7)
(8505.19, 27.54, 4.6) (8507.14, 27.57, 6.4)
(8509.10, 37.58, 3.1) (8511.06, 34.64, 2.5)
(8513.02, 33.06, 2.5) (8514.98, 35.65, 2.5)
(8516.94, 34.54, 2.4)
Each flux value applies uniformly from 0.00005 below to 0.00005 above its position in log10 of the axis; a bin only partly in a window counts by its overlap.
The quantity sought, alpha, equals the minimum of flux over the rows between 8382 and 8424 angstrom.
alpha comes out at 28.74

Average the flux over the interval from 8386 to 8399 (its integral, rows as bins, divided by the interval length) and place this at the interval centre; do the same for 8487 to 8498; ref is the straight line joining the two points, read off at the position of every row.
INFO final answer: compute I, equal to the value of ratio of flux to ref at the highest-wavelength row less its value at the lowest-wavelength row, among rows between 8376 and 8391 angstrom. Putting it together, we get 0.09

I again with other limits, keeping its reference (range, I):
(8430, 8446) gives 0.28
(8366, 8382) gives -0.09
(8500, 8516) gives -0.06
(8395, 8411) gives 0.03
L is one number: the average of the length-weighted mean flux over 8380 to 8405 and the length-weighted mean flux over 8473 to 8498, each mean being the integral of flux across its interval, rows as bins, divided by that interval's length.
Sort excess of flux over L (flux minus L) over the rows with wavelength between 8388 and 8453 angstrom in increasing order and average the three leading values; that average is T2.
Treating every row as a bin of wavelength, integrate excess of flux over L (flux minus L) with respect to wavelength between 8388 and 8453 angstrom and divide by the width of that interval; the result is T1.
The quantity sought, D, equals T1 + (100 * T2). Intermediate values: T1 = 1.4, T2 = -5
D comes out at -507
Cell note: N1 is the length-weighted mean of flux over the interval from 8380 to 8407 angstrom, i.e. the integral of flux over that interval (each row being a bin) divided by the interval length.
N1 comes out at 36.3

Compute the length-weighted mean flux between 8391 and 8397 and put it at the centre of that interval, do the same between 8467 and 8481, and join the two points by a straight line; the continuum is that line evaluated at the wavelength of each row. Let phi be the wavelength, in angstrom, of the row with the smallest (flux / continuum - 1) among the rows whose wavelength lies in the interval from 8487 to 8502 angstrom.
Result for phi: 8495.40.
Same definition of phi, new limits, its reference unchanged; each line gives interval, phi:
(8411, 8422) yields 8415.57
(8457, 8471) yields 8466.11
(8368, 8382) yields 8374.98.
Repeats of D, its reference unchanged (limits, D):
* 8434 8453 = -144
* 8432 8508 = -856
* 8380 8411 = -601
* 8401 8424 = -232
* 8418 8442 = -261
